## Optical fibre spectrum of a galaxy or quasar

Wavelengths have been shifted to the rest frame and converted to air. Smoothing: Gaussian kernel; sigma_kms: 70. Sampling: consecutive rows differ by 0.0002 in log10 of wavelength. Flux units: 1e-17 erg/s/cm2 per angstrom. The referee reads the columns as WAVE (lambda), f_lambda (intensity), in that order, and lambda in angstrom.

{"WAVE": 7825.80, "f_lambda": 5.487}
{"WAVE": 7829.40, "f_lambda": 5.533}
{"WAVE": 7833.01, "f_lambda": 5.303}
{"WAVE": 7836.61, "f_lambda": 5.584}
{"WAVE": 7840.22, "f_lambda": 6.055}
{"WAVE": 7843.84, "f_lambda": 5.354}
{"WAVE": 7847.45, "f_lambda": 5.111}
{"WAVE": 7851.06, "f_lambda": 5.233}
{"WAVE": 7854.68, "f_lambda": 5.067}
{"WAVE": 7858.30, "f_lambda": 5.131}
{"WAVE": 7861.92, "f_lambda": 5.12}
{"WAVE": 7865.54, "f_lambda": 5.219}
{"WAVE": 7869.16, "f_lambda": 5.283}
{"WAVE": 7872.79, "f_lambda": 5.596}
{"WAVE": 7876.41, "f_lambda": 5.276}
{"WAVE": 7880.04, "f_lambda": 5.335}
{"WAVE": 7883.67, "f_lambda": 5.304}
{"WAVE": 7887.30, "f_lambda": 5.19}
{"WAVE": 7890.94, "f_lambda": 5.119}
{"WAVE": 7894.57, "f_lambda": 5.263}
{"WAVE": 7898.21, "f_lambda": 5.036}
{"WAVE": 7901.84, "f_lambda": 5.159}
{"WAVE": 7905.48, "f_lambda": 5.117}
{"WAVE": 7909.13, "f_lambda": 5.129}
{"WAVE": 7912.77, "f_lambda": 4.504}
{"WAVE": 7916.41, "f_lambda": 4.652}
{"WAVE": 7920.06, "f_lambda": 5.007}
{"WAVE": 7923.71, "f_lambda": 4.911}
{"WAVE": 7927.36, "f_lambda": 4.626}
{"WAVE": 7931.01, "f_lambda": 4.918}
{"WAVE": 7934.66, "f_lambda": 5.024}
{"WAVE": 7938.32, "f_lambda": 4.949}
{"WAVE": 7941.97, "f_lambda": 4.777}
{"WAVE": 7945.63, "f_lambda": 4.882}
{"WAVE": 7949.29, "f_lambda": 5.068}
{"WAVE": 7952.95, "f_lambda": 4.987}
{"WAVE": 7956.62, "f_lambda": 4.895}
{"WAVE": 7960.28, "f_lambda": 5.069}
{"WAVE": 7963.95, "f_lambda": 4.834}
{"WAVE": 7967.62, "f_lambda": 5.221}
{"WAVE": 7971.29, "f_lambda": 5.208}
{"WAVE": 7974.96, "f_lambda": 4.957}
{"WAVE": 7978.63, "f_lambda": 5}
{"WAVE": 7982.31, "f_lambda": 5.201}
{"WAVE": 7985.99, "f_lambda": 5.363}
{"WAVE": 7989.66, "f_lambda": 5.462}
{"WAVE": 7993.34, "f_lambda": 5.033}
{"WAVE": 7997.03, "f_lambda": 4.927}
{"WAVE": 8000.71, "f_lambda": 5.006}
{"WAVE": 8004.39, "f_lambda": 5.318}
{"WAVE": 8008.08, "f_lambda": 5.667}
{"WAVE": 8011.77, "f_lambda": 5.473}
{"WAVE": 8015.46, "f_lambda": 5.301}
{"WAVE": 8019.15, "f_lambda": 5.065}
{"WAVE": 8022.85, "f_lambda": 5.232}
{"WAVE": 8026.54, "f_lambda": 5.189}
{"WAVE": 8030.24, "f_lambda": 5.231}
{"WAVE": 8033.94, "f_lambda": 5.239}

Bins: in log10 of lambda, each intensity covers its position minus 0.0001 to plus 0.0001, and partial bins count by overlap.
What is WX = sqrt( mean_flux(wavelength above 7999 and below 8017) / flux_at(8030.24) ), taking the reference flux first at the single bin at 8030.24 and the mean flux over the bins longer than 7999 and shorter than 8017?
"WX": 1.01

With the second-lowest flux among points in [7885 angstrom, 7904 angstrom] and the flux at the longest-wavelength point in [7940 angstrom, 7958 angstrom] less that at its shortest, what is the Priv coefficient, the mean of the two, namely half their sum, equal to 2.62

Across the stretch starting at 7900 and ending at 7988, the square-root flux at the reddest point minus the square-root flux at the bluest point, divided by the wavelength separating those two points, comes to 0.0005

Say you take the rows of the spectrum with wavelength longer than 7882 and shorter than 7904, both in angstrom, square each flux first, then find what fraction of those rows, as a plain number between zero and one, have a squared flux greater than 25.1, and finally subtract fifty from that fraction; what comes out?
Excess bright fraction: -49.0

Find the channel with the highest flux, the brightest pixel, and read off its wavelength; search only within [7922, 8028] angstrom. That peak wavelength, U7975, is 8008.08 angstrom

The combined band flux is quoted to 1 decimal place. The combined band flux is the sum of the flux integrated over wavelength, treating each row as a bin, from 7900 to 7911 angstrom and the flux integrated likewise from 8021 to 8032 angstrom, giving 113.9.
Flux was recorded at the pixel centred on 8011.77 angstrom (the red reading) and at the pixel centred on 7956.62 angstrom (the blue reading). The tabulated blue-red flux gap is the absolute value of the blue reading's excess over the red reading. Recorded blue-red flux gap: 0.58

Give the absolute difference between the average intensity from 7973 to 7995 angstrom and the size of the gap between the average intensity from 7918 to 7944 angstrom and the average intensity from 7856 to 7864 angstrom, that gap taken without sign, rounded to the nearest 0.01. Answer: 4.93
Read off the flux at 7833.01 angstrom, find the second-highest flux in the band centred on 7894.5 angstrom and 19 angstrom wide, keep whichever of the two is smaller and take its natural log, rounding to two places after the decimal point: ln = 1.65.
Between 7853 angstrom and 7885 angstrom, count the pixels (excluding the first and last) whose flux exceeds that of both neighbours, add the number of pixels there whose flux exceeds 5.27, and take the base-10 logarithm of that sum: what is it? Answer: 0.9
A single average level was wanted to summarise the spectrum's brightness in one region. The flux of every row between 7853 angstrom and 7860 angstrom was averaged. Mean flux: 5.1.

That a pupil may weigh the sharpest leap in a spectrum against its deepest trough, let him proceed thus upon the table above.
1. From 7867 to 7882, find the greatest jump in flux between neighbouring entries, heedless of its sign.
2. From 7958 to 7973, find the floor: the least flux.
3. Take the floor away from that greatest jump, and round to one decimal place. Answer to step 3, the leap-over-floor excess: -4.5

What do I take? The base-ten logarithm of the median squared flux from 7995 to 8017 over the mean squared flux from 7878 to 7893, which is 0.012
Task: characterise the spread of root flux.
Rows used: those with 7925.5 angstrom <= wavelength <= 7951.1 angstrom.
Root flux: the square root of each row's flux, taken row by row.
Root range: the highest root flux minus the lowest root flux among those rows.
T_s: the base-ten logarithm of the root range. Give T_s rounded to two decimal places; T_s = -1.00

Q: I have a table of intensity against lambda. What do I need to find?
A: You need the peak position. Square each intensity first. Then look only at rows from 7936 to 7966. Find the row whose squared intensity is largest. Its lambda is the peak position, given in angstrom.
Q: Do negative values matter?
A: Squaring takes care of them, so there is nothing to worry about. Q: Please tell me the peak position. 7960.28 angstrom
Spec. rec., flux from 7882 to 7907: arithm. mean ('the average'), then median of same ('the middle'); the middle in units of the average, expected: 1.00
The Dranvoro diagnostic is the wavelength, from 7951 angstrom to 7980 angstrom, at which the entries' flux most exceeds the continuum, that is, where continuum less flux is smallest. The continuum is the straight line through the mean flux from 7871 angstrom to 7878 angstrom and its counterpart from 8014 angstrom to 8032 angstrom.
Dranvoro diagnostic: 7967.62 angstrom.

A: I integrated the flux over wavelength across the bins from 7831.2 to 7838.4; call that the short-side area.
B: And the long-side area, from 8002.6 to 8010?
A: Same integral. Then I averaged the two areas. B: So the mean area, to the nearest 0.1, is 39.9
